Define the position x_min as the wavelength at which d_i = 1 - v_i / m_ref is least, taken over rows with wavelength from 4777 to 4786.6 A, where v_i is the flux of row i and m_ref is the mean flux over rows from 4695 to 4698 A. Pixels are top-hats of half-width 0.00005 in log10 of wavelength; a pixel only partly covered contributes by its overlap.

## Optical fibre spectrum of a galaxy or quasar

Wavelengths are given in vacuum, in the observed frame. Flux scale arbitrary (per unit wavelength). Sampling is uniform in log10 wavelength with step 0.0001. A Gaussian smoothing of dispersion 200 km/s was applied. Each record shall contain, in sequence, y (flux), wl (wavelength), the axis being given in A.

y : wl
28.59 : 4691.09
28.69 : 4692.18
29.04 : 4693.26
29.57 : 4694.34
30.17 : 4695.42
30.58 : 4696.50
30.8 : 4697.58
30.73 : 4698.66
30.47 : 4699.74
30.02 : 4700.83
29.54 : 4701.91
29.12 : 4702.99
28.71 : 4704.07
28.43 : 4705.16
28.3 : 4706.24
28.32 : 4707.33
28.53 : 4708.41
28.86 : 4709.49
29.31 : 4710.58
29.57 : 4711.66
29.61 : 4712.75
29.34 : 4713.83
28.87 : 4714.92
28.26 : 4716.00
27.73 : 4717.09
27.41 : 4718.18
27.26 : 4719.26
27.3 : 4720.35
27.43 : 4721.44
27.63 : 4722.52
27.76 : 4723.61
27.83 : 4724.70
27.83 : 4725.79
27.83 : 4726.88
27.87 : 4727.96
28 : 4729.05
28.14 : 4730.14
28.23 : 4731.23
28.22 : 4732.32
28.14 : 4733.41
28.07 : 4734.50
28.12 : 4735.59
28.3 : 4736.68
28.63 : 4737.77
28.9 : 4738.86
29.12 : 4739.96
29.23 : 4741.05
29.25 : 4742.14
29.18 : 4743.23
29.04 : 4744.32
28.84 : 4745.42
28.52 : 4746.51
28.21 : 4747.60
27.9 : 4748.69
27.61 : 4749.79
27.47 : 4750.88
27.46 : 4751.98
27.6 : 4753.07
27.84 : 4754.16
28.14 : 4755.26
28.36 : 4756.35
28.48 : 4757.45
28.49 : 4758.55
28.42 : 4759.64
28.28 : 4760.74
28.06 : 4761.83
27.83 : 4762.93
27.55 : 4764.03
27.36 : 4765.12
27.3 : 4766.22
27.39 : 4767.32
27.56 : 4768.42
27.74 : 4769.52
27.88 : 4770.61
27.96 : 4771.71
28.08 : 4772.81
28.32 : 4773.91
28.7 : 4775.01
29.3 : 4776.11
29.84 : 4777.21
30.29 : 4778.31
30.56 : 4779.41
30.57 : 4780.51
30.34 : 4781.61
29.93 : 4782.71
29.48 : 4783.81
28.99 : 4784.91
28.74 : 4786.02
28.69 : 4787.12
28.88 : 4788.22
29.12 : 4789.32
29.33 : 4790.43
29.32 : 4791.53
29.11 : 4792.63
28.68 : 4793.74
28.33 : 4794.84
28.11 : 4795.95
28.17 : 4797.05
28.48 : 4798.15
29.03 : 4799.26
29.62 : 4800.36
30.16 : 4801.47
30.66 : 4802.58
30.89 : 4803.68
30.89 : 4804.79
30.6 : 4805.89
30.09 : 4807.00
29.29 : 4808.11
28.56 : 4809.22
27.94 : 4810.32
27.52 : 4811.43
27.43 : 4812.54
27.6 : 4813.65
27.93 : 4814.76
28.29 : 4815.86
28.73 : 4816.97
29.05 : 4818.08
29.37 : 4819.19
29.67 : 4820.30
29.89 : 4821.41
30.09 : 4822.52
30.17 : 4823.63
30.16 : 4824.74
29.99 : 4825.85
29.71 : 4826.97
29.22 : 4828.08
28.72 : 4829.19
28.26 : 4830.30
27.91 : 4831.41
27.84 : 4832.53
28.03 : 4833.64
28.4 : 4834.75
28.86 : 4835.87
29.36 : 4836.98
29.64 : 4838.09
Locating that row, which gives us 4780.51 A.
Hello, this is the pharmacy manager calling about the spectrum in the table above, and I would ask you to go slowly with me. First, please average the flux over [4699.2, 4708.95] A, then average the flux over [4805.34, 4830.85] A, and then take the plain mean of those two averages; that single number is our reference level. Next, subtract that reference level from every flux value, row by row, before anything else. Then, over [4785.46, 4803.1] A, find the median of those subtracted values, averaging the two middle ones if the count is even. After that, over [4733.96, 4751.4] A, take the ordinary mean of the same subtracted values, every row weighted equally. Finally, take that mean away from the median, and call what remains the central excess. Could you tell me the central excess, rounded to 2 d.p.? 0.43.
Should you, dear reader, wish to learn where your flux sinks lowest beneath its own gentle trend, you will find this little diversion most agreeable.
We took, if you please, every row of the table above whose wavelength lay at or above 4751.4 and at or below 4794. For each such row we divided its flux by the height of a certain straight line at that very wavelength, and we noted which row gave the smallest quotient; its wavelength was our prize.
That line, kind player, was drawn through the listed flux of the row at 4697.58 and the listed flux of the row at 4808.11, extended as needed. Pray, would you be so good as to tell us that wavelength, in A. 4751.98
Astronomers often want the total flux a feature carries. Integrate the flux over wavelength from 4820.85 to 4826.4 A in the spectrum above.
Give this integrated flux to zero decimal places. 167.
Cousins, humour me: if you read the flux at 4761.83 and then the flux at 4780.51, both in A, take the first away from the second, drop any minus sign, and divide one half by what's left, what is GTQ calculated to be 0.2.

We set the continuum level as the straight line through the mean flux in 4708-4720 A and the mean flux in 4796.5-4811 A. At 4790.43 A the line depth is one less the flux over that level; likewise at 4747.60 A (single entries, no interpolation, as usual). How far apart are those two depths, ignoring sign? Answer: 0.023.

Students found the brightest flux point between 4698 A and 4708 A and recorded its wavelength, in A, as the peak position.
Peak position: 4698.66 A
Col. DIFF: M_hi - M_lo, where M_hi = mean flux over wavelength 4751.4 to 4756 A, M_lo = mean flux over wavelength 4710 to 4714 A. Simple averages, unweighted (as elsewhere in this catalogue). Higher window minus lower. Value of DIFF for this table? -1.7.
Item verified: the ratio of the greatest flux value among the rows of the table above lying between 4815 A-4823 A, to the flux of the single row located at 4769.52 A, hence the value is 1.08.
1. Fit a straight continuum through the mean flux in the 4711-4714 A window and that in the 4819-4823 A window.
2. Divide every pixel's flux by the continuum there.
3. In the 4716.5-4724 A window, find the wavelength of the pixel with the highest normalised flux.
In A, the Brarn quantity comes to 4723.61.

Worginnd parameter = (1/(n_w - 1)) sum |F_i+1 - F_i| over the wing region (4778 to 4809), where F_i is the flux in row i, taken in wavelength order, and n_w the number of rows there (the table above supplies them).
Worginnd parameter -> 0.31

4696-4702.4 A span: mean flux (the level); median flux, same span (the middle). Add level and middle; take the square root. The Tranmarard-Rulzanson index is 7.80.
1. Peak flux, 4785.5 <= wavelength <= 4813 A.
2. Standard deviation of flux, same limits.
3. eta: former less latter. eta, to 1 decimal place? 29.9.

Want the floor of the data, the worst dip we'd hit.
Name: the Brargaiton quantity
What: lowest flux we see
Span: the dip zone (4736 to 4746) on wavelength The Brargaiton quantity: 28.3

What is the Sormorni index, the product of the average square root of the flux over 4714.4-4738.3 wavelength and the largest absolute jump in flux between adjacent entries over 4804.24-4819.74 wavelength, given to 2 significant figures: 4.2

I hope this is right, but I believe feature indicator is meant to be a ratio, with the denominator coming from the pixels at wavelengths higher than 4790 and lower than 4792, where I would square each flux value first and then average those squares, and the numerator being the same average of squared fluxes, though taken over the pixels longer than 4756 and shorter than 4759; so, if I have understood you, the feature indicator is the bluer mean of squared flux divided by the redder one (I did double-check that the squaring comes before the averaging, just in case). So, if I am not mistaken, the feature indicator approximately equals 0.94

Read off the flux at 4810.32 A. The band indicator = 27.94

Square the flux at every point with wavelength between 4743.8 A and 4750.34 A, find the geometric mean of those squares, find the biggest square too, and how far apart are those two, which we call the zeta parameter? 40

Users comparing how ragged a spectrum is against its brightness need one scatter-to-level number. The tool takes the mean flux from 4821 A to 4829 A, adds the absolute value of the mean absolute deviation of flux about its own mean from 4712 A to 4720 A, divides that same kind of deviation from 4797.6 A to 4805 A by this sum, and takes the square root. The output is 0.16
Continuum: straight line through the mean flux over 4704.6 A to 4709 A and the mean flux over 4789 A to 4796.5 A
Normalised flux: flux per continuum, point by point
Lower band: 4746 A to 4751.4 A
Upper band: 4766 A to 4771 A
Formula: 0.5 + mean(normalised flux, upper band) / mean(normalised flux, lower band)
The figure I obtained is 1.48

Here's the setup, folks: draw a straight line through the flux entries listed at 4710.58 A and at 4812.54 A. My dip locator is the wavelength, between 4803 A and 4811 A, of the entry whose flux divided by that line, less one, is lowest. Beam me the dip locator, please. 4810.32 A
